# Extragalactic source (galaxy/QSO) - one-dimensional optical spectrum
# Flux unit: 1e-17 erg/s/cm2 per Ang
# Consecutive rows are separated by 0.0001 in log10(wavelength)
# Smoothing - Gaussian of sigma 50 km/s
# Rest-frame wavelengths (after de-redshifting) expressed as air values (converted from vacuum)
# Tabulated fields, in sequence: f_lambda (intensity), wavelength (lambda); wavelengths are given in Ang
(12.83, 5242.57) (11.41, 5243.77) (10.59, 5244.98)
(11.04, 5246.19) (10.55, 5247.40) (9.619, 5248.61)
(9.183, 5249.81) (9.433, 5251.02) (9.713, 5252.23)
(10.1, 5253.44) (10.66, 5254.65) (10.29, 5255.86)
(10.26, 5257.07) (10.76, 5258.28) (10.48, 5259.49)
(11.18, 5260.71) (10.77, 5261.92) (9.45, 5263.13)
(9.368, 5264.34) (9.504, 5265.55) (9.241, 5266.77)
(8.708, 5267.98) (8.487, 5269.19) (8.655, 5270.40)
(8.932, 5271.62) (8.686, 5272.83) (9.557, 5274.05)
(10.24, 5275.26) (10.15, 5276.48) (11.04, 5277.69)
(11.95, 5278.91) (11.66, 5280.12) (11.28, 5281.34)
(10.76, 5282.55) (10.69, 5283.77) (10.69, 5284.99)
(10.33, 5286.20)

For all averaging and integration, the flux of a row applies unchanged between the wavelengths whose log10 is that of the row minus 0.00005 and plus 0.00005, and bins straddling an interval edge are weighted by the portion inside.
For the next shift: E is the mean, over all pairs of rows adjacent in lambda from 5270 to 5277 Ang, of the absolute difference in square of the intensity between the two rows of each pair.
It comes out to 8.1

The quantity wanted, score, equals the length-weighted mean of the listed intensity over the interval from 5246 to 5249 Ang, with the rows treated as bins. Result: 10.4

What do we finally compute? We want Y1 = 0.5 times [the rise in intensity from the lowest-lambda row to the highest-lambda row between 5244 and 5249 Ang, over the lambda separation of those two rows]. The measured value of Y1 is -0.13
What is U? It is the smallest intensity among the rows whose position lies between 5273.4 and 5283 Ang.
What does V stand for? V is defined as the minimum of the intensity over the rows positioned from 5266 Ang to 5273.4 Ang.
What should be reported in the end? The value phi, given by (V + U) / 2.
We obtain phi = 9.0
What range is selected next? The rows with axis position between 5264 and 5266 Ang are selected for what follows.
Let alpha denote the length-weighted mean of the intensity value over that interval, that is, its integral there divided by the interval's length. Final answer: 9.5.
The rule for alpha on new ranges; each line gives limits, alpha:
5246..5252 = 9.9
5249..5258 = 10.0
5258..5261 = 10.7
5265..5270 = 9.0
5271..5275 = 9.2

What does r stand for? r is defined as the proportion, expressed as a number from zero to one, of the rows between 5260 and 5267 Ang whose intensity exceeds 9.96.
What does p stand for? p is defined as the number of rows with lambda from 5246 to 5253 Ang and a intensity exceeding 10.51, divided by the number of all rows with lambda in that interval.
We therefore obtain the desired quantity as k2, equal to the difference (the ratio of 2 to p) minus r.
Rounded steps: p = 0.3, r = 0.33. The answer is 6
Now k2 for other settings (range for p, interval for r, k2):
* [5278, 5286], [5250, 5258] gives 1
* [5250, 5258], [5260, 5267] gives 12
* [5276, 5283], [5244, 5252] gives 2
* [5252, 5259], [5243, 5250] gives 5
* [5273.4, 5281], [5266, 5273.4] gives 4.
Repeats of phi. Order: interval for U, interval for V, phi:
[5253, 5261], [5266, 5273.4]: 9.3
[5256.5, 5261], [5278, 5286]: 10.5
